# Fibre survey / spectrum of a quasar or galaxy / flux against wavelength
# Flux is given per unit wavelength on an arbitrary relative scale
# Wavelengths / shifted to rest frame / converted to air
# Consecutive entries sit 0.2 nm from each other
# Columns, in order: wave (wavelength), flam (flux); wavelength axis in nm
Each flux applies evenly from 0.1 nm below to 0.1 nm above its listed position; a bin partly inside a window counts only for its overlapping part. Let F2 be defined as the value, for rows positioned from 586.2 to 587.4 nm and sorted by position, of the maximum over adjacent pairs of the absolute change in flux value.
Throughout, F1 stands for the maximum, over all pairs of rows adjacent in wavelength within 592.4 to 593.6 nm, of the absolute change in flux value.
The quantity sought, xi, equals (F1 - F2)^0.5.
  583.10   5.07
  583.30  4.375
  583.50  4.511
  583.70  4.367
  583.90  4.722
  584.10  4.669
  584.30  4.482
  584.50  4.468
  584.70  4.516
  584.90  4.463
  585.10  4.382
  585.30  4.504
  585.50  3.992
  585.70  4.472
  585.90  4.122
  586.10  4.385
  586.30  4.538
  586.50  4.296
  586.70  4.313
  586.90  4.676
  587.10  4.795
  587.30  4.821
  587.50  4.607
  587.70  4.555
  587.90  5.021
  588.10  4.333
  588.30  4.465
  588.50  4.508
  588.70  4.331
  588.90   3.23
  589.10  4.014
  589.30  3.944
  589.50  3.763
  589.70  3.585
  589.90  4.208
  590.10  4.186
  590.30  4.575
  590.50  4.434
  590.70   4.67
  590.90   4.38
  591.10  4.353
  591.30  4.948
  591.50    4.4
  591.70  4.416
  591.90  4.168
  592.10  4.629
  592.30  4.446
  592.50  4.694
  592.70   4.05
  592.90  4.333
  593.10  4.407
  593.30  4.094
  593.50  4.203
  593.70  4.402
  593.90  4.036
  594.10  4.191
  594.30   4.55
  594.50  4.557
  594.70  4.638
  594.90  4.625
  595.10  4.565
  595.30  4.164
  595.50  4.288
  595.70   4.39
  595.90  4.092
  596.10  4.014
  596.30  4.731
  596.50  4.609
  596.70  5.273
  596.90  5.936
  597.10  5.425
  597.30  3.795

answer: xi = 0.5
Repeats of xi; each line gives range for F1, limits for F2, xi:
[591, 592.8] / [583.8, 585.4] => 0.7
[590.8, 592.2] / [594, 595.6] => 0.4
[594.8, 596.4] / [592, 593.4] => 0.3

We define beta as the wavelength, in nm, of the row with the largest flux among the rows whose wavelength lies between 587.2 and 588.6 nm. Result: 587.90 nm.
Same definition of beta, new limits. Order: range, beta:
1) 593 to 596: 594.70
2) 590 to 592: 591.30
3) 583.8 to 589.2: 587.90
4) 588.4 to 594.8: 591.30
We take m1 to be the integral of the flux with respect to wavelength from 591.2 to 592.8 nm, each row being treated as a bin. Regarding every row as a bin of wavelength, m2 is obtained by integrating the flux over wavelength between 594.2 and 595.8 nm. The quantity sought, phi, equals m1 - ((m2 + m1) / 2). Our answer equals 0.00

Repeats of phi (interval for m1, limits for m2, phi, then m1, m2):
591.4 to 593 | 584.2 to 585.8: -0.01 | 7.0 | 7.06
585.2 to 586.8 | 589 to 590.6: 0.19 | 6.9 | 6.54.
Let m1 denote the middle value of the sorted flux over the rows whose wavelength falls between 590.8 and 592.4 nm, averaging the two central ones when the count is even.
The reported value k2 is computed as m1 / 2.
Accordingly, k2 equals 2.20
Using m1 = 4.41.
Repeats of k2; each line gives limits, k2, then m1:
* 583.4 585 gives 2.25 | 4.50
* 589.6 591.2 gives 2.18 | 4.37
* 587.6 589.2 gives 2.20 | 4.40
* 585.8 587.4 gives 2.23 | 4.46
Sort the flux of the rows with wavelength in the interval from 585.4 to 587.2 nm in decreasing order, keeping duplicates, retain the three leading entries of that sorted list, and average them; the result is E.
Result 4.67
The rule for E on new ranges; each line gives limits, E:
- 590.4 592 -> 4.68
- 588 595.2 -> 4.77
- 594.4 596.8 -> 4.88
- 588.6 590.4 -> 4.37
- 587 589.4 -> 4.88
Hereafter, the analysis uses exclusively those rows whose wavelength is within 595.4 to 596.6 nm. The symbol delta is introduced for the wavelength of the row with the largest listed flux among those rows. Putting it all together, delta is 596.30 nm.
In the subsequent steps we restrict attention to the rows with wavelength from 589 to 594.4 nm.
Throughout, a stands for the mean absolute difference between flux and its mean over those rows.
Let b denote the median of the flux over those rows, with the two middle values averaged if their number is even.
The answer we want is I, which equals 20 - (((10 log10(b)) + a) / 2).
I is 16.7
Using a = 0.23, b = 4.35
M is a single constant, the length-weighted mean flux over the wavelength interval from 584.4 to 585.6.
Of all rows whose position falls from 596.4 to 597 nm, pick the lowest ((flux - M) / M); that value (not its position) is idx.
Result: 0.050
